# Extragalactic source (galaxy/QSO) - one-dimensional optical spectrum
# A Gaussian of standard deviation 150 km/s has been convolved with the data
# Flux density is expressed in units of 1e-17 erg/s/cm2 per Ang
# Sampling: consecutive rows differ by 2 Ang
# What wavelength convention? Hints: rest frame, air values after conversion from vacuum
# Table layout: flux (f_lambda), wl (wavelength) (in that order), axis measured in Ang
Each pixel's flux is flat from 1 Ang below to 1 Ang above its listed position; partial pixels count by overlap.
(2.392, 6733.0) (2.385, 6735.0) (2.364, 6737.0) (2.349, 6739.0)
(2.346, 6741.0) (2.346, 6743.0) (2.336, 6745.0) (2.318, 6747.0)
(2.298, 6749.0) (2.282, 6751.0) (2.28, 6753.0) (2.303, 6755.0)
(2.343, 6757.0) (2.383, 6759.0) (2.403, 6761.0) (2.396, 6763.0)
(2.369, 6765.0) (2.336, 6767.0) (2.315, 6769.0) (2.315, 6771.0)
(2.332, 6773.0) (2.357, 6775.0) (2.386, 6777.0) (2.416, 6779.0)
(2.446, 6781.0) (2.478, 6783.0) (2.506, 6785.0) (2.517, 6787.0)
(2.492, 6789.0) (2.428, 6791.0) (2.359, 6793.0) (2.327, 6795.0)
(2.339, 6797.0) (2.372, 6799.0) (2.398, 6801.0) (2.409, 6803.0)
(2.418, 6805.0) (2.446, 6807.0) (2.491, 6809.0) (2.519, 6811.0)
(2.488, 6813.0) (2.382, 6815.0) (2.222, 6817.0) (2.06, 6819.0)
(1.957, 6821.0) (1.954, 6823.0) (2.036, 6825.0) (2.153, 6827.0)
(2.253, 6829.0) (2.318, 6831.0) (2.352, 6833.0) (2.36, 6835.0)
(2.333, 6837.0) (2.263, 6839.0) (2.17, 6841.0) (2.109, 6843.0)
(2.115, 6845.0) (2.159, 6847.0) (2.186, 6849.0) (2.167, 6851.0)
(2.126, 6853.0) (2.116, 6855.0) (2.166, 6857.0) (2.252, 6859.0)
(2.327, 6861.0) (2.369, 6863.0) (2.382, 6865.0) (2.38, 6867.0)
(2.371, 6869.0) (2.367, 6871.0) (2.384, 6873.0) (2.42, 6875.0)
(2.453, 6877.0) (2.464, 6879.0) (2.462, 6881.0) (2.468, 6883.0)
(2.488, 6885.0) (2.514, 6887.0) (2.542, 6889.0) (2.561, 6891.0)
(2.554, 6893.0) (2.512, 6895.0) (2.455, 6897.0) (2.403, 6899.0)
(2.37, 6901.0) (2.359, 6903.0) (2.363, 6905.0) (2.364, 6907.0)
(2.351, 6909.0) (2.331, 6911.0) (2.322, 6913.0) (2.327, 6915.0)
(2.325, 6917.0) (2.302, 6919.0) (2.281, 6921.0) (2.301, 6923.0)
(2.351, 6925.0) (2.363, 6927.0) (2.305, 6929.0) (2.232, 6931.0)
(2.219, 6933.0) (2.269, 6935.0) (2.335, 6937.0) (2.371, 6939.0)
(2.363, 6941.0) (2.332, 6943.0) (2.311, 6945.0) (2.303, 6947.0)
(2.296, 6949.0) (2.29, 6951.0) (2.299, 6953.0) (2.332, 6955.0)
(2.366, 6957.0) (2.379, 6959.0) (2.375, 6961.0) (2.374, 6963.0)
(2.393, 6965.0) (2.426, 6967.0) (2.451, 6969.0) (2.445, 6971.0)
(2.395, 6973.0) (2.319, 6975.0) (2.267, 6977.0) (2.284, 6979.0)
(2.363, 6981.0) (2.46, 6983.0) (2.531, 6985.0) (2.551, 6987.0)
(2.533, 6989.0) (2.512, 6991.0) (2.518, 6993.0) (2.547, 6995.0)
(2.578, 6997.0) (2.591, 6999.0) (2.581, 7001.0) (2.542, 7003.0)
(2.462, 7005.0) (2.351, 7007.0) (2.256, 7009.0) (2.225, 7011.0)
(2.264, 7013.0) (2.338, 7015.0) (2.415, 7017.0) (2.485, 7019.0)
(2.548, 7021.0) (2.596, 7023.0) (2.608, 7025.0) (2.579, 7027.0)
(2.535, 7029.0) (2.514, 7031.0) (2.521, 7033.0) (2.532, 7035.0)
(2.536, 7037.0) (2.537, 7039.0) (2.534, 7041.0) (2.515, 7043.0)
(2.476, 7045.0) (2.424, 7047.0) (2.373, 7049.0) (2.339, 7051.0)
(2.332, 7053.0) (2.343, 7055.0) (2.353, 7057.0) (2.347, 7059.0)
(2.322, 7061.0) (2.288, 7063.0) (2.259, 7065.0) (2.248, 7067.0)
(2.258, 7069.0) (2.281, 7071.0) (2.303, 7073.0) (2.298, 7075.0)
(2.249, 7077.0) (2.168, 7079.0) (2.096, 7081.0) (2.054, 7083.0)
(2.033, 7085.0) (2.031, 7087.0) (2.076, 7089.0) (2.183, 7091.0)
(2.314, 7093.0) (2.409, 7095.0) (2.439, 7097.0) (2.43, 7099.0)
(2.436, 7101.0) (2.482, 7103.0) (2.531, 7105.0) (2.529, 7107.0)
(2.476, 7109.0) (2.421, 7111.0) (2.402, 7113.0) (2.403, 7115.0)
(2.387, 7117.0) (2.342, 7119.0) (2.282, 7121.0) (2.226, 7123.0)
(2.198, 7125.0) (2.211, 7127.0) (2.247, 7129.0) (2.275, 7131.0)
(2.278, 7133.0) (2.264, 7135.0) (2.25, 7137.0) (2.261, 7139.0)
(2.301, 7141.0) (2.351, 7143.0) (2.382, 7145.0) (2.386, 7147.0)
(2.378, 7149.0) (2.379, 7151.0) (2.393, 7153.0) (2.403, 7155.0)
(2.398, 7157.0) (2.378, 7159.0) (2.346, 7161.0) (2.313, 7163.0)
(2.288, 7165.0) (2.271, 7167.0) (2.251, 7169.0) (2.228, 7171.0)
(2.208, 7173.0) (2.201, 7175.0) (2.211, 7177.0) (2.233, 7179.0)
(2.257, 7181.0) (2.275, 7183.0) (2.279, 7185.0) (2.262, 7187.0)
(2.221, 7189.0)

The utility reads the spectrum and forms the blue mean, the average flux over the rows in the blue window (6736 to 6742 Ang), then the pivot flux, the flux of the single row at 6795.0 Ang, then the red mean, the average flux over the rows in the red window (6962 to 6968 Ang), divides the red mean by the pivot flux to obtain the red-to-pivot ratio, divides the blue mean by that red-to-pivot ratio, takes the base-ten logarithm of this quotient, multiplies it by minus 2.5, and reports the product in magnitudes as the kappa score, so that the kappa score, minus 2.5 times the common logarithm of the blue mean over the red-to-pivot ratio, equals -0.90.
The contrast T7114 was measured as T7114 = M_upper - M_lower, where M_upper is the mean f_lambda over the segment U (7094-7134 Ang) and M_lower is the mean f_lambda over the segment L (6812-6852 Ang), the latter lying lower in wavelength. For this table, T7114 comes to 0.17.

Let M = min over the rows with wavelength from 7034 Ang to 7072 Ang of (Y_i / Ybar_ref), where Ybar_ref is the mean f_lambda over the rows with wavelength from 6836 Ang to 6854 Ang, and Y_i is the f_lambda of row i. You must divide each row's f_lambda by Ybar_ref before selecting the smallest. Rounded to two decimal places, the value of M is 1.03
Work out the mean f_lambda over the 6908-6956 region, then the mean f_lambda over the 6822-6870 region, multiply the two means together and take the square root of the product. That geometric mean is 2.27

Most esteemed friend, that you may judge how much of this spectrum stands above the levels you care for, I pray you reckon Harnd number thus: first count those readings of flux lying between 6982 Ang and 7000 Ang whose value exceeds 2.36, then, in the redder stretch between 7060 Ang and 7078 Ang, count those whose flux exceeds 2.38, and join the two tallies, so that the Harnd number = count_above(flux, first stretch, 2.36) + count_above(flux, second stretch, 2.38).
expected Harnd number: 9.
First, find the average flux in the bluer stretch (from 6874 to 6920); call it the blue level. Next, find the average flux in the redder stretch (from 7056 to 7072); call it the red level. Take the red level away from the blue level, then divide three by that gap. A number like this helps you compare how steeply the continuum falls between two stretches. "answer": 23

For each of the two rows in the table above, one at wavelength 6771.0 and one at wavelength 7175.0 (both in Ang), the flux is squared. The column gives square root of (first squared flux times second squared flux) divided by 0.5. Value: 10.2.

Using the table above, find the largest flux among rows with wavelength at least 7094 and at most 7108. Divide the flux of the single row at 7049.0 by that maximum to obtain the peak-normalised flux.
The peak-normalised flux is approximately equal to 0.938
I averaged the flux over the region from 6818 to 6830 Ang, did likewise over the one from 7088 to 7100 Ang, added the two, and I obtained 4.38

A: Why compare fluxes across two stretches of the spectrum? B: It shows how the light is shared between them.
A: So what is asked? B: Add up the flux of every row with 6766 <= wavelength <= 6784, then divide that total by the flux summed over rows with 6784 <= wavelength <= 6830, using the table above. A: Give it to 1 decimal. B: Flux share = 0.4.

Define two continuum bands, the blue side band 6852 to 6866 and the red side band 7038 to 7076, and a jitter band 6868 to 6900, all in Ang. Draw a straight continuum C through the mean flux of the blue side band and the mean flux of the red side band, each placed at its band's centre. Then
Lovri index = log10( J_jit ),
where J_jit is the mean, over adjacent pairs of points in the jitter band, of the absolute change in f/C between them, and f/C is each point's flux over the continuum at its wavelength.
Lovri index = -1.98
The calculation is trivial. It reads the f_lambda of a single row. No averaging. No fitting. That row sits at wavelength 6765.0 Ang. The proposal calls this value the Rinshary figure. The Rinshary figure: 2.369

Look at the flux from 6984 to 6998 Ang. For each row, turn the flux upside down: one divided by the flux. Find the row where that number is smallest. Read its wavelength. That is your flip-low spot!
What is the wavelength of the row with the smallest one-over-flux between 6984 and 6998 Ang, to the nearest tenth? 6997.0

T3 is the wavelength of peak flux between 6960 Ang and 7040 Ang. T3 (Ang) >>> 7025.0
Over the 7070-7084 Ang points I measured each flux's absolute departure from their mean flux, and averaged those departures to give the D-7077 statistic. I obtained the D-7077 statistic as 0.087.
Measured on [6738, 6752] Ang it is 0.022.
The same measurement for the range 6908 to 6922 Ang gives 0.016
